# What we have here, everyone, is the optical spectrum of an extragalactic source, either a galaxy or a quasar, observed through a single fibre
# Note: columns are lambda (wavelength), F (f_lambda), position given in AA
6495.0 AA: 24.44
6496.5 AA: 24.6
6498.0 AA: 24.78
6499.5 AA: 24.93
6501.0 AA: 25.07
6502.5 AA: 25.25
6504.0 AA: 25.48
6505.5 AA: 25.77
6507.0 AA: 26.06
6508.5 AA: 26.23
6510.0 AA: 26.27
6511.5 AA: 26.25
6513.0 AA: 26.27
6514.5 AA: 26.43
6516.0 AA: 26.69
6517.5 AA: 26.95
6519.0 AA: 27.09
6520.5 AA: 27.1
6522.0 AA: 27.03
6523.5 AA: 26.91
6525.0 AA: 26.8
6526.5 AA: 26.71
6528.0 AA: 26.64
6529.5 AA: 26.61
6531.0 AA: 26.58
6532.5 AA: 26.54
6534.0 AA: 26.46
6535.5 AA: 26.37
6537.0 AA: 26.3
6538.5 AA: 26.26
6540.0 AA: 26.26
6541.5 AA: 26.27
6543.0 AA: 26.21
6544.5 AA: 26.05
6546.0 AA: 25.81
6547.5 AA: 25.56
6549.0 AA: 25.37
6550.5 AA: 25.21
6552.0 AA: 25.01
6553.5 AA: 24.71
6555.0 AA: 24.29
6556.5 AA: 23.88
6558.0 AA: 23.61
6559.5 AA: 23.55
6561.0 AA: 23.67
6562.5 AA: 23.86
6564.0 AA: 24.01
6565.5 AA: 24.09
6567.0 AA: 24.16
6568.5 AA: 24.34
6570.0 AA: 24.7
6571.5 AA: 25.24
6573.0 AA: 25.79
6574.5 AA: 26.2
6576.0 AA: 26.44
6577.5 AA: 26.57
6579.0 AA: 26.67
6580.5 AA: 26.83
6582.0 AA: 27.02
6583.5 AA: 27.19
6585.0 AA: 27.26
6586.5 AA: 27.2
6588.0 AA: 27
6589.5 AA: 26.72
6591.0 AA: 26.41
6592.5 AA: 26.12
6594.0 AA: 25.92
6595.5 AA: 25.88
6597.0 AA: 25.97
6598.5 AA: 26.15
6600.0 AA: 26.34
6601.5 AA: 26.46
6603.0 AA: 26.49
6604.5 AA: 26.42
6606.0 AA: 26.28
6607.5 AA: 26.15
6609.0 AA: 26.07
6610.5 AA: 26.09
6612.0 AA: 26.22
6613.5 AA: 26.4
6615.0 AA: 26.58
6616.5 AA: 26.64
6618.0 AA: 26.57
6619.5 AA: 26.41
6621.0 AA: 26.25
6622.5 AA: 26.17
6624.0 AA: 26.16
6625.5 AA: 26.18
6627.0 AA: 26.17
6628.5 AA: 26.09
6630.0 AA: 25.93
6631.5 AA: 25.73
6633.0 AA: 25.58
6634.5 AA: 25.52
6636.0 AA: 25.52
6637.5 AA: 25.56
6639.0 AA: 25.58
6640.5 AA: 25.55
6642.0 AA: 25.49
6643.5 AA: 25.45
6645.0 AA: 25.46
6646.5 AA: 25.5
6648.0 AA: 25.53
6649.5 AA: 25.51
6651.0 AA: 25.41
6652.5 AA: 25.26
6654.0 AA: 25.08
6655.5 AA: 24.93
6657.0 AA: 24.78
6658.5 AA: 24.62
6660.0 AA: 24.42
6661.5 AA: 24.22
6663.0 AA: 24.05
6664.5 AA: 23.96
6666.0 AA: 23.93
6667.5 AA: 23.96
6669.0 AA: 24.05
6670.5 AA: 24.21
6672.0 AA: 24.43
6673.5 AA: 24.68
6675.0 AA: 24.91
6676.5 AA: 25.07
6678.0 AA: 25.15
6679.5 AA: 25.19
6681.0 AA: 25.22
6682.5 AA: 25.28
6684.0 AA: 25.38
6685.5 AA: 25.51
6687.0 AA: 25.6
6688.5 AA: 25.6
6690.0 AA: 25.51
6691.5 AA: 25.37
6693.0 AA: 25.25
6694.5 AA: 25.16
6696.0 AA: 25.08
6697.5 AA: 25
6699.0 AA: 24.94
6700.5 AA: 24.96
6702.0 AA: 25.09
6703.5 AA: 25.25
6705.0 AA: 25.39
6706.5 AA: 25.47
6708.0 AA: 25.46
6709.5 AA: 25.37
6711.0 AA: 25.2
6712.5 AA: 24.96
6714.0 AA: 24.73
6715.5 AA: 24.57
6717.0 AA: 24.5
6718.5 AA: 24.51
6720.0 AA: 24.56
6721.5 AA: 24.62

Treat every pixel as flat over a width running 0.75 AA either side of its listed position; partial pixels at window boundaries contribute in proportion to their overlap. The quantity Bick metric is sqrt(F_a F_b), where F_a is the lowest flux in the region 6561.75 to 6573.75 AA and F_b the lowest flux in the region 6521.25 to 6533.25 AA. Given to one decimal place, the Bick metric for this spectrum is 25.2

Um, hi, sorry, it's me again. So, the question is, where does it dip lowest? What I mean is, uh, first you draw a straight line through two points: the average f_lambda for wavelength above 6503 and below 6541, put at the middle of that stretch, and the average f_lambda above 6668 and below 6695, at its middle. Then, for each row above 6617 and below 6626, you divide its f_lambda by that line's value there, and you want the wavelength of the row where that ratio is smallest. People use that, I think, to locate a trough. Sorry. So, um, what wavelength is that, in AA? 6622.5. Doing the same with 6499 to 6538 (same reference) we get 6499.5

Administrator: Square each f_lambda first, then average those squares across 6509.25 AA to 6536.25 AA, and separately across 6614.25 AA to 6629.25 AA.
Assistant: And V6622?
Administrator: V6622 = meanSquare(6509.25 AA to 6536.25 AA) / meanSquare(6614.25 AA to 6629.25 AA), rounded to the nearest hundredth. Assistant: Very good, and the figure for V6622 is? 1.03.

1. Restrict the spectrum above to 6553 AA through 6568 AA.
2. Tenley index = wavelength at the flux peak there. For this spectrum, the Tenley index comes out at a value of 6553.5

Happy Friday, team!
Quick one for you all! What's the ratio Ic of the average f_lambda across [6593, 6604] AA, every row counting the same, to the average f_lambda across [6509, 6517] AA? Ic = 0.99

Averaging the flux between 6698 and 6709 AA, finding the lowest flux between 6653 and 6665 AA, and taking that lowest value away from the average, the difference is 1.3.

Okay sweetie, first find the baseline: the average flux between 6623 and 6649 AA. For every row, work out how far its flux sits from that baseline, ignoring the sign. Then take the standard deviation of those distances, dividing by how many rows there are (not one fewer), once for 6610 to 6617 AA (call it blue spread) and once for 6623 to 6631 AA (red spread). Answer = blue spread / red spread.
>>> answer 2.2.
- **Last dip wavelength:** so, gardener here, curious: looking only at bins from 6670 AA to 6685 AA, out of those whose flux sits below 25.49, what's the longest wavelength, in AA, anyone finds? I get 6684.0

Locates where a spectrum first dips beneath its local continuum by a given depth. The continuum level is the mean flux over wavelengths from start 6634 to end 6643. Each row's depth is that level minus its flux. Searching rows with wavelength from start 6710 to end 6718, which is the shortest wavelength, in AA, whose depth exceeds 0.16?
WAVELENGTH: 6711.0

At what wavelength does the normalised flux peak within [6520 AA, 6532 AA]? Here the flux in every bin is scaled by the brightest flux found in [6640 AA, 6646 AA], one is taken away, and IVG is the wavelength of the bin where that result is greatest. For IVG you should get 6520.5 AA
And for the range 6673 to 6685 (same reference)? 6684.0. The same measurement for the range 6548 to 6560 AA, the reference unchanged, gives 6549.0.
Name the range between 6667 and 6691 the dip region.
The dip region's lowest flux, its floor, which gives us 23.96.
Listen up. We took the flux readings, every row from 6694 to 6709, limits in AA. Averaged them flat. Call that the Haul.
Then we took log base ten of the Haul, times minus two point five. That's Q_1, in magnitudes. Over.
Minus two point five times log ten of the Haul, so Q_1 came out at -3.50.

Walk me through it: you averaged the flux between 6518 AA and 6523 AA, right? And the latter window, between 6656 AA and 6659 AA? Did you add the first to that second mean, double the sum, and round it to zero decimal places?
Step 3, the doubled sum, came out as 104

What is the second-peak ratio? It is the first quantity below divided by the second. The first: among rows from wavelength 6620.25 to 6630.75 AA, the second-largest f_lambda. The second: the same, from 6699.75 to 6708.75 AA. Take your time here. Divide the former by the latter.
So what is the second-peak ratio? 1.03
